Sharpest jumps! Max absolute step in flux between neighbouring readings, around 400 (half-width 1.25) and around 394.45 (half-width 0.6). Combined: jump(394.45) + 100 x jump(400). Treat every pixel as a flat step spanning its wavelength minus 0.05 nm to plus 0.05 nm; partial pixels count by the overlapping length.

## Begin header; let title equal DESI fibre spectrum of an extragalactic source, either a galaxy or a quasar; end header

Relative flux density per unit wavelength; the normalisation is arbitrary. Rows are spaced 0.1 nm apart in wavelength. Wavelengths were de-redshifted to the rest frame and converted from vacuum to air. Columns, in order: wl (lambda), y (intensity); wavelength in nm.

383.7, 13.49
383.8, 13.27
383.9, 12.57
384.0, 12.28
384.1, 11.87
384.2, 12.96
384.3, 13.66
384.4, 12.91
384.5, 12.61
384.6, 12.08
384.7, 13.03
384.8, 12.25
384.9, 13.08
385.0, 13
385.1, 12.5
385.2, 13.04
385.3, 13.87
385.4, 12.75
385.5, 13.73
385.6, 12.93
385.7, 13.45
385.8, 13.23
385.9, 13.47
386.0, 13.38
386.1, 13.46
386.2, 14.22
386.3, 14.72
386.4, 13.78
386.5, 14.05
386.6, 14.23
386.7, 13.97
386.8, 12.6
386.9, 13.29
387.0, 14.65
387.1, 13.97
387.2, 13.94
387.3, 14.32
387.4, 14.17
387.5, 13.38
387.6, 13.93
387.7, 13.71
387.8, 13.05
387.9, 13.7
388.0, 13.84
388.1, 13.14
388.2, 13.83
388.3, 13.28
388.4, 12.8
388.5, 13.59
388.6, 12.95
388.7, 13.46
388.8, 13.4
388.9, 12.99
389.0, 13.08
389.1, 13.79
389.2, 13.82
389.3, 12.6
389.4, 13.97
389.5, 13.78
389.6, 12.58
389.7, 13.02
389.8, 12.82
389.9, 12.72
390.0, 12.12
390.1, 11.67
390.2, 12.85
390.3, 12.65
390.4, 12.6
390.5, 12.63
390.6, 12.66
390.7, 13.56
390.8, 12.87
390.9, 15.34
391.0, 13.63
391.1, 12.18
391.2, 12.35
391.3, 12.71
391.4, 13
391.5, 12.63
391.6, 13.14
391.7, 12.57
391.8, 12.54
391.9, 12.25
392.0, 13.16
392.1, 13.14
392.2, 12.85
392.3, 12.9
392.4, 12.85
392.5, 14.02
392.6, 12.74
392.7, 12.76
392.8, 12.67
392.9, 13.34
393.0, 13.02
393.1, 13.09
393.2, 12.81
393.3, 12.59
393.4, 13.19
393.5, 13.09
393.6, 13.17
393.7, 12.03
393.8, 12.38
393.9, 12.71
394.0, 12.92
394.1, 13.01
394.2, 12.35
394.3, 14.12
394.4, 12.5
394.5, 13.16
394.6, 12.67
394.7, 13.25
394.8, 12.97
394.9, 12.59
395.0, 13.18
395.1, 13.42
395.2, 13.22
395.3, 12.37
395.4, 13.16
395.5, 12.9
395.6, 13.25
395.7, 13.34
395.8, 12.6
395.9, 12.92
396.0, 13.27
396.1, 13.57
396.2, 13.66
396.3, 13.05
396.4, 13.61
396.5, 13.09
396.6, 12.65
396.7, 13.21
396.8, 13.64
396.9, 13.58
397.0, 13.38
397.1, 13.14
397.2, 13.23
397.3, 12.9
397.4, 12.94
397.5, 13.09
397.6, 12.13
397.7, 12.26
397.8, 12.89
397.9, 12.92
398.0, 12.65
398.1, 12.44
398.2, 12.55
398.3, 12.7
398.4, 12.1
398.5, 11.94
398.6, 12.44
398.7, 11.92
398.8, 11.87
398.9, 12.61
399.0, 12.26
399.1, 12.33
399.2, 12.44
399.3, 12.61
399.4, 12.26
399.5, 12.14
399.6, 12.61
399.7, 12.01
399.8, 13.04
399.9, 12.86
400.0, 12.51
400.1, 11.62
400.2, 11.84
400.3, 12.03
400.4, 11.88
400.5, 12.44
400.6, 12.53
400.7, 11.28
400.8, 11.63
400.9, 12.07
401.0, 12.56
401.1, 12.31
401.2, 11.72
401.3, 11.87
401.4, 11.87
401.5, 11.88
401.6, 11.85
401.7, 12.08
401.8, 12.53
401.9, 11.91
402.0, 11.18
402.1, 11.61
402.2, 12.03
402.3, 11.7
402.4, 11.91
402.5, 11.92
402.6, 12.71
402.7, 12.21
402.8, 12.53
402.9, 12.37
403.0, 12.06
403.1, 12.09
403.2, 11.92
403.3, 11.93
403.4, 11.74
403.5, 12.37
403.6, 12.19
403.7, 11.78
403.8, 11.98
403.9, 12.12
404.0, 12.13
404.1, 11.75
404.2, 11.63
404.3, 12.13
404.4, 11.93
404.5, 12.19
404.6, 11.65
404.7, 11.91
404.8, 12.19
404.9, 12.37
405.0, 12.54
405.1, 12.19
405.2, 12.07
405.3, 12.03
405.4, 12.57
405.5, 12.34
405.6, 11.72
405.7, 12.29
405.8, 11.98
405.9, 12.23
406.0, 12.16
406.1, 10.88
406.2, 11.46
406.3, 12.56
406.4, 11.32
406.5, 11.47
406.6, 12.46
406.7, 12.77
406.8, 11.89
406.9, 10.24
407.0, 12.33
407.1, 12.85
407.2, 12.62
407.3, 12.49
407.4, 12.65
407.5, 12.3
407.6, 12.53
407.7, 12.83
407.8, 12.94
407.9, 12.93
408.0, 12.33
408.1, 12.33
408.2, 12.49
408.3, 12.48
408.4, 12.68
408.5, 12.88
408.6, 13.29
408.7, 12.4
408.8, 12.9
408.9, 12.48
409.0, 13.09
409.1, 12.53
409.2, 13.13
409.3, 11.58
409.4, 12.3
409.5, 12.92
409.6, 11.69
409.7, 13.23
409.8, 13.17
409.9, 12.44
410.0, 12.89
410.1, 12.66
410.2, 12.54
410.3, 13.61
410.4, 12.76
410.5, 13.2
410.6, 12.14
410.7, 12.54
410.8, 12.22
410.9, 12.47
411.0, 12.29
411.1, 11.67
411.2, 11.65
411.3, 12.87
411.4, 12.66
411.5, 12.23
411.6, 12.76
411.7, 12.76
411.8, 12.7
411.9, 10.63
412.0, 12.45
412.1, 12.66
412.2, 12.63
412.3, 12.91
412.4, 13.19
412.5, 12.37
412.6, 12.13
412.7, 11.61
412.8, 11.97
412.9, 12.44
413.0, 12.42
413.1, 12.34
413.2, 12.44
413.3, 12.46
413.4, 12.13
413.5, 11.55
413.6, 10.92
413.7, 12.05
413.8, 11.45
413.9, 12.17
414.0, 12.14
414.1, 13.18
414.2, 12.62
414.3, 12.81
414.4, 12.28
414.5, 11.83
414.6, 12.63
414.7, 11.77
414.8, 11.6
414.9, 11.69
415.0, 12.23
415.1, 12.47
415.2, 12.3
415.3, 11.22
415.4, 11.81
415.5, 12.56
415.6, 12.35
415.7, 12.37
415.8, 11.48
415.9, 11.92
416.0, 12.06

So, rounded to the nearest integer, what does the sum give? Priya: 127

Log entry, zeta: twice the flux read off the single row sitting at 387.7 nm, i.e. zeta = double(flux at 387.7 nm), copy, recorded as 27.4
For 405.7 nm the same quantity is 24.6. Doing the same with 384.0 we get 24.6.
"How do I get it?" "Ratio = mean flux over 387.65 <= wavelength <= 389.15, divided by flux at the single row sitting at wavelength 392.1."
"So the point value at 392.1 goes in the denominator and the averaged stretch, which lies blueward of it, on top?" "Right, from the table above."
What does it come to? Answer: 1.02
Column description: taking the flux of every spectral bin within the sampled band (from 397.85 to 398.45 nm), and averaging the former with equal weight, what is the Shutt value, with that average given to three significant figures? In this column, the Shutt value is 12.6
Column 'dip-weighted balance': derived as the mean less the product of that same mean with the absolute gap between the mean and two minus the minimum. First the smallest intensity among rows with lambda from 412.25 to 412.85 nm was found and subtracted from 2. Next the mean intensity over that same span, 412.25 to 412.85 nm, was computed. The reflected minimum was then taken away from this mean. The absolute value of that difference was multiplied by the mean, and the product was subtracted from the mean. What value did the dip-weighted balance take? -259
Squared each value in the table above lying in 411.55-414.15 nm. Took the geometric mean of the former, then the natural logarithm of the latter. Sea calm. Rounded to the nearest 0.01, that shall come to 5.01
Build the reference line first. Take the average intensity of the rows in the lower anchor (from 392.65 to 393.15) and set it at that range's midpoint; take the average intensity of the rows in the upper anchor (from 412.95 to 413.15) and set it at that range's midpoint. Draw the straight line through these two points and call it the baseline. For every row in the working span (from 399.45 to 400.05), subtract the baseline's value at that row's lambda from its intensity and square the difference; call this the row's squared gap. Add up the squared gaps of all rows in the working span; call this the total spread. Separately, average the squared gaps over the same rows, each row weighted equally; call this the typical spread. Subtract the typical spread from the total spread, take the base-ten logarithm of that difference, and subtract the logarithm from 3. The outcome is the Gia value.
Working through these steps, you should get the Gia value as 3.0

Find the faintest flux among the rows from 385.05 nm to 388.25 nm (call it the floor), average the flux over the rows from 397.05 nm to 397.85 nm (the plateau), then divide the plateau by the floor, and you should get 1.03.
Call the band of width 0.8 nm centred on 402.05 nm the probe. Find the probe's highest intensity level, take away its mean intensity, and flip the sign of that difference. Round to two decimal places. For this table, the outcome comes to -0.66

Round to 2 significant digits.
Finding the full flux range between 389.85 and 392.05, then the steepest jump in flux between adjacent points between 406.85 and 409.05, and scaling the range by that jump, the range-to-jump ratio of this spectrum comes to 1.8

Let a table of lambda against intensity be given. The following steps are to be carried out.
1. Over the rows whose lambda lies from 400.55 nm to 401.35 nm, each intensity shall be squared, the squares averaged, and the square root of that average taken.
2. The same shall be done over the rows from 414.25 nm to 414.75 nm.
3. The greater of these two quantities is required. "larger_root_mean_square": 12.3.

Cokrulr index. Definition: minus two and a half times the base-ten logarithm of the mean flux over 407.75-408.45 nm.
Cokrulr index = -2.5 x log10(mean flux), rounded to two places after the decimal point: -2.75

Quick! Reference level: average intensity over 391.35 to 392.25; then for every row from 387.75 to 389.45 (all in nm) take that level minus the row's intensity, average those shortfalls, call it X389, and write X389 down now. -0.6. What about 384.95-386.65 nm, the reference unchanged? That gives -0.7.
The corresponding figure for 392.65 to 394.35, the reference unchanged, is -0.1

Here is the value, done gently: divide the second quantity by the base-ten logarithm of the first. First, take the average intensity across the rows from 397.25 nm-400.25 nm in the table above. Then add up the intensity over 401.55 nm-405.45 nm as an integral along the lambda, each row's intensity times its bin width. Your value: 43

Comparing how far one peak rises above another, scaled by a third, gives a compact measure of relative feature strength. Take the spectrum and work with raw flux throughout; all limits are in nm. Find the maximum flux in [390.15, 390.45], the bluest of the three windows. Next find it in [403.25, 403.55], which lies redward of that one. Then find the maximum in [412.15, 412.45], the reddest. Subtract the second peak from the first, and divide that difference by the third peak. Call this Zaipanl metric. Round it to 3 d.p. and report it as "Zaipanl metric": 0.036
